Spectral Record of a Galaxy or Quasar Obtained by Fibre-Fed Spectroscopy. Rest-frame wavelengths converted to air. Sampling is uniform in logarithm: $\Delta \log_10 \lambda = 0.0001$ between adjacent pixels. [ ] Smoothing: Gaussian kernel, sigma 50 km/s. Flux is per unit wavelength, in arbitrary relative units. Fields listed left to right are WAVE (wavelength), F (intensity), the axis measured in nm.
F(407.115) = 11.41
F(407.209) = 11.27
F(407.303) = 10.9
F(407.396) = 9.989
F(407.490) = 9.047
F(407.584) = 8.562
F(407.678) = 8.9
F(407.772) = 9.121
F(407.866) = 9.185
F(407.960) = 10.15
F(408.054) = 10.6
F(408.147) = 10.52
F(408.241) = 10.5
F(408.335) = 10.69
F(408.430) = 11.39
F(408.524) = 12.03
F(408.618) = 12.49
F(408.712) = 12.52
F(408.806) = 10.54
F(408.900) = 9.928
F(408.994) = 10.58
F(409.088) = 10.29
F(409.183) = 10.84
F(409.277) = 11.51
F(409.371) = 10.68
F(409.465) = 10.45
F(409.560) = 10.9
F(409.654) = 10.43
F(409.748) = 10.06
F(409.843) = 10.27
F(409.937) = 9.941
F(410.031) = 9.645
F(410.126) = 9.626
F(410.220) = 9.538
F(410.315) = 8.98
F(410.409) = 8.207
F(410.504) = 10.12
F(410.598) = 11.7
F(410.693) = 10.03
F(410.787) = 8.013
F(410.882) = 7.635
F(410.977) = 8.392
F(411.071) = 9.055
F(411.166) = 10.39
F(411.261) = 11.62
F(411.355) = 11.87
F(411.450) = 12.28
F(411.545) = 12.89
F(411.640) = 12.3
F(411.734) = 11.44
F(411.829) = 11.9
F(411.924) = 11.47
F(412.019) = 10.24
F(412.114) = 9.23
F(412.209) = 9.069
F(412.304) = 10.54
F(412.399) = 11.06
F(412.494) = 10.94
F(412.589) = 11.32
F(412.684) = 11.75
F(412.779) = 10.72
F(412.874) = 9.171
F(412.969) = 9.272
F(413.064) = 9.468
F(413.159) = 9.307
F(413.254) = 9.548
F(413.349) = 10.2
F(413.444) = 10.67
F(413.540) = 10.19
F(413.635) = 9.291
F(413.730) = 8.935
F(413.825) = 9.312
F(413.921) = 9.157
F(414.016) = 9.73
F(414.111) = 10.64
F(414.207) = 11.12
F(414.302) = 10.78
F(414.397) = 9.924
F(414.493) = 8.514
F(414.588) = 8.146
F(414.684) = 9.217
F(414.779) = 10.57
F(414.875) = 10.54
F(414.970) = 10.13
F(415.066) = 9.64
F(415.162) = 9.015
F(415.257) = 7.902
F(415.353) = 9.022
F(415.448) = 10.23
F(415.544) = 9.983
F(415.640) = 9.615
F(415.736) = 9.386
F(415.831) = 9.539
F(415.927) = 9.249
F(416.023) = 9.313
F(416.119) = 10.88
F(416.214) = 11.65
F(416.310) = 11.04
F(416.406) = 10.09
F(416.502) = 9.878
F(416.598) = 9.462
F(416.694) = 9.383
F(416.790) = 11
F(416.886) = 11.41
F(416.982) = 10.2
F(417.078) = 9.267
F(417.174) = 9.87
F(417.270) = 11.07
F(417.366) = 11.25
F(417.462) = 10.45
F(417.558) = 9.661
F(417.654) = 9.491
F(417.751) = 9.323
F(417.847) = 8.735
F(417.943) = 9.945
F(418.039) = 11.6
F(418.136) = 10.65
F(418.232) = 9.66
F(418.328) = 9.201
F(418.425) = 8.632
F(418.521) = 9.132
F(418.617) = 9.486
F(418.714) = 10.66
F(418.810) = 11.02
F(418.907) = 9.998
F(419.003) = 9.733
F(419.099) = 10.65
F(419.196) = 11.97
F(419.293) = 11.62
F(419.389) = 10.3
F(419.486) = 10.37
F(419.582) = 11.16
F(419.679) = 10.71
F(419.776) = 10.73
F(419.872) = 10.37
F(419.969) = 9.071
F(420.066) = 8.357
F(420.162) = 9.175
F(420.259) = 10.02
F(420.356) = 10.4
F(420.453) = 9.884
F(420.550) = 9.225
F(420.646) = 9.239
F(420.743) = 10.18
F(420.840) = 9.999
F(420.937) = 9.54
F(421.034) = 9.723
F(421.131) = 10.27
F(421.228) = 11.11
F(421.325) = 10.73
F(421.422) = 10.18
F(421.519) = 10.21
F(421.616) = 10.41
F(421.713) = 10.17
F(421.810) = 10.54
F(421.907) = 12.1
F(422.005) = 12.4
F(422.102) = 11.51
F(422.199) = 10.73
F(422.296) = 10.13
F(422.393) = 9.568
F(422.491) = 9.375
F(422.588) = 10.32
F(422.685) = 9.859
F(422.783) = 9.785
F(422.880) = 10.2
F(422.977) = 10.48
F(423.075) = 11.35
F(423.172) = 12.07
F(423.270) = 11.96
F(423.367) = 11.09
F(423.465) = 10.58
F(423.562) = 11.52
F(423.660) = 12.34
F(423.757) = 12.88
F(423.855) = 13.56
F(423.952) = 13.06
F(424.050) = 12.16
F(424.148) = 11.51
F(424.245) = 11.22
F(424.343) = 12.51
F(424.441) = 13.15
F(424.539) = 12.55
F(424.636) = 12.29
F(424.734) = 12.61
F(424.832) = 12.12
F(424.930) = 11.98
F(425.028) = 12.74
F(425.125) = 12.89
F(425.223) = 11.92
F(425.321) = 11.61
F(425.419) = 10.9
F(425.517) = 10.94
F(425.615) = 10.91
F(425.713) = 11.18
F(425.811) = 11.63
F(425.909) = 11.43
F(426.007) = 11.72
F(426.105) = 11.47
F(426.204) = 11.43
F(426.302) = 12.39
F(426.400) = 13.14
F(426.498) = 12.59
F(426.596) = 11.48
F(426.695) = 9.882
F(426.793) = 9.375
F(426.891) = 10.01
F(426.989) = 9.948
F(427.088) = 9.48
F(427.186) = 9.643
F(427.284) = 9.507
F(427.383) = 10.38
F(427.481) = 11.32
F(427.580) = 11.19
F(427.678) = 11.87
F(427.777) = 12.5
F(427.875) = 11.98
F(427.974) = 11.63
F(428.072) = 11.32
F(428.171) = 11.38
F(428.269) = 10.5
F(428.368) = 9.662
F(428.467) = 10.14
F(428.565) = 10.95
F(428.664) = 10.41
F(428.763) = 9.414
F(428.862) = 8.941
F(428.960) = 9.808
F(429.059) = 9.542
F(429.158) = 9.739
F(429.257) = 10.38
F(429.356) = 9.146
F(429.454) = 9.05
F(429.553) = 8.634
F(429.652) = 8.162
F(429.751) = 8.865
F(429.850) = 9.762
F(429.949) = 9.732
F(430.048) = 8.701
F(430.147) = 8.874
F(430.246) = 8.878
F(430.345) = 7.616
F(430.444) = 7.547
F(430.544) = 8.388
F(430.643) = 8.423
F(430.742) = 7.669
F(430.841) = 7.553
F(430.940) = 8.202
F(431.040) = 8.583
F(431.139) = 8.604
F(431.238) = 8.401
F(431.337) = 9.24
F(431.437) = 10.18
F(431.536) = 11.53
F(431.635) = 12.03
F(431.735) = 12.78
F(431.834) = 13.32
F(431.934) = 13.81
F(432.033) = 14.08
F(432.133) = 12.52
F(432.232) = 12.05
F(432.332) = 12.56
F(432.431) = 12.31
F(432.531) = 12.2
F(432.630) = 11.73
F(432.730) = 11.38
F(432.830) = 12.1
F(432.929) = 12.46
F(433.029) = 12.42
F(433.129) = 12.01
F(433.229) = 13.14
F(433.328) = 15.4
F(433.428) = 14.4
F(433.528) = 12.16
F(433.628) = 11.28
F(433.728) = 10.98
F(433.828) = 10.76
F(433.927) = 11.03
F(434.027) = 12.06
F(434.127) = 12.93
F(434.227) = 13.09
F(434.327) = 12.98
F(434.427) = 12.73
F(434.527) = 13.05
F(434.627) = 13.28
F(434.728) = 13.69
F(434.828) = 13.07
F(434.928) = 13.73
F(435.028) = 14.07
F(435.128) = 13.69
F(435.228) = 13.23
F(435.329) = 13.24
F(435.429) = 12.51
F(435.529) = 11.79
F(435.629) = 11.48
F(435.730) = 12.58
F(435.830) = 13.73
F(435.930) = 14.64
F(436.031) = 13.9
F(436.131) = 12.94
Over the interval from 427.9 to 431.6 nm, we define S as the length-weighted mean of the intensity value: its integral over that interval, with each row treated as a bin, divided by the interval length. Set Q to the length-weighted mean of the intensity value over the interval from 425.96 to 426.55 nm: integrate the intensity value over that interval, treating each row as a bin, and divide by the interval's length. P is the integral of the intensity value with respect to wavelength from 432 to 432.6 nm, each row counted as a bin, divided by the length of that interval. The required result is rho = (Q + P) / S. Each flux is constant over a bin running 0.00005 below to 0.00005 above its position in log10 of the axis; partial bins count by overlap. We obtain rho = 2.63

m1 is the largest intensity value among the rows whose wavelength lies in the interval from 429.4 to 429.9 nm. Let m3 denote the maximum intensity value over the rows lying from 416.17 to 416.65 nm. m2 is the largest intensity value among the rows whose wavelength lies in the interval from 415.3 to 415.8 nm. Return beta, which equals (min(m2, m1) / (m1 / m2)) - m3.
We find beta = -1.4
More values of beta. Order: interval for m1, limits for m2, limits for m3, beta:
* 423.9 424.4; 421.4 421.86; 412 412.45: -2.6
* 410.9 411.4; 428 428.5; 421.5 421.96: -1.2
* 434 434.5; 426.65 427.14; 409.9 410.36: -2.3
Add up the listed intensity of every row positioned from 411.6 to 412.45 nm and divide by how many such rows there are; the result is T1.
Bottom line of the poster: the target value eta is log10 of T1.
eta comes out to 1.03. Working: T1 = 10.8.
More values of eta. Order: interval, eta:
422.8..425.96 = 1.07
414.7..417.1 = 1.00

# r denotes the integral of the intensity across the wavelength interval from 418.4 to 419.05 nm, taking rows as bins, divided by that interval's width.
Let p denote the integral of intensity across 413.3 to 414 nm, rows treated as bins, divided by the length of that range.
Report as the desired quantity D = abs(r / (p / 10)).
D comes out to 10.2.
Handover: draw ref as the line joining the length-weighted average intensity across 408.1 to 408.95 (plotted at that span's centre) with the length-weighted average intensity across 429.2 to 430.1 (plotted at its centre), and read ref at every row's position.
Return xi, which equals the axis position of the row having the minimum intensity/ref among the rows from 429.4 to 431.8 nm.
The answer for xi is 430.444 nm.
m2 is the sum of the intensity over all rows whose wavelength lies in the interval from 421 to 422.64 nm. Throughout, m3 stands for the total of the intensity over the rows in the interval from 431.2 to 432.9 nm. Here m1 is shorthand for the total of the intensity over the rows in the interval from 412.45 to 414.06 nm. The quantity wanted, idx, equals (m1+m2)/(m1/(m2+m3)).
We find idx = 787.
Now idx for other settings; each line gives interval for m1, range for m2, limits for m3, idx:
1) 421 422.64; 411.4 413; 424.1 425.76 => 790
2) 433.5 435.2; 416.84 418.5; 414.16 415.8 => 600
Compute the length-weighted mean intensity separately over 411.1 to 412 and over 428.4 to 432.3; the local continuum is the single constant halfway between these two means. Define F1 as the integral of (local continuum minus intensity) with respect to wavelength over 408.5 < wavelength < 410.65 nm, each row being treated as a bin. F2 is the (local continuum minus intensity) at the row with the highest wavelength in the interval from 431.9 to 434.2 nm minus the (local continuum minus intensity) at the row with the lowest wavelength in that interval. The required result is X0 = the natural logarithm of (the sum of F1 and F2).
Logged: 0.4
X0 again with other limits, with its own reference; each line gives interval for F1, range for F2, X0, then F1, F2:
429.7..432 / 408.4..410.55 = 1.4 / 2.8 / 1.3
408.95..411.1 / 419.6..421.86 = 0.7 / 1.9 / 0.2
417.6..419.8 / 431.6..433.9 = 0.9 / 1.2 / 1.3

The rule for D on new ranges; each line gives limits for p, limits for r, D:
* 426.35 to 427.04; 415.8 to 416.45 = 9.4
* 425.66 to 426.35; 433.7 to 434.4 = 10.4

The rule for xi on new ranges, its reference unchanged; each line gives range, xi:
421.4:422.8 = 422.491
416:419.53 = 418.425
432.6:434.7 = 433.828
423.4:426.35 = 423.465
